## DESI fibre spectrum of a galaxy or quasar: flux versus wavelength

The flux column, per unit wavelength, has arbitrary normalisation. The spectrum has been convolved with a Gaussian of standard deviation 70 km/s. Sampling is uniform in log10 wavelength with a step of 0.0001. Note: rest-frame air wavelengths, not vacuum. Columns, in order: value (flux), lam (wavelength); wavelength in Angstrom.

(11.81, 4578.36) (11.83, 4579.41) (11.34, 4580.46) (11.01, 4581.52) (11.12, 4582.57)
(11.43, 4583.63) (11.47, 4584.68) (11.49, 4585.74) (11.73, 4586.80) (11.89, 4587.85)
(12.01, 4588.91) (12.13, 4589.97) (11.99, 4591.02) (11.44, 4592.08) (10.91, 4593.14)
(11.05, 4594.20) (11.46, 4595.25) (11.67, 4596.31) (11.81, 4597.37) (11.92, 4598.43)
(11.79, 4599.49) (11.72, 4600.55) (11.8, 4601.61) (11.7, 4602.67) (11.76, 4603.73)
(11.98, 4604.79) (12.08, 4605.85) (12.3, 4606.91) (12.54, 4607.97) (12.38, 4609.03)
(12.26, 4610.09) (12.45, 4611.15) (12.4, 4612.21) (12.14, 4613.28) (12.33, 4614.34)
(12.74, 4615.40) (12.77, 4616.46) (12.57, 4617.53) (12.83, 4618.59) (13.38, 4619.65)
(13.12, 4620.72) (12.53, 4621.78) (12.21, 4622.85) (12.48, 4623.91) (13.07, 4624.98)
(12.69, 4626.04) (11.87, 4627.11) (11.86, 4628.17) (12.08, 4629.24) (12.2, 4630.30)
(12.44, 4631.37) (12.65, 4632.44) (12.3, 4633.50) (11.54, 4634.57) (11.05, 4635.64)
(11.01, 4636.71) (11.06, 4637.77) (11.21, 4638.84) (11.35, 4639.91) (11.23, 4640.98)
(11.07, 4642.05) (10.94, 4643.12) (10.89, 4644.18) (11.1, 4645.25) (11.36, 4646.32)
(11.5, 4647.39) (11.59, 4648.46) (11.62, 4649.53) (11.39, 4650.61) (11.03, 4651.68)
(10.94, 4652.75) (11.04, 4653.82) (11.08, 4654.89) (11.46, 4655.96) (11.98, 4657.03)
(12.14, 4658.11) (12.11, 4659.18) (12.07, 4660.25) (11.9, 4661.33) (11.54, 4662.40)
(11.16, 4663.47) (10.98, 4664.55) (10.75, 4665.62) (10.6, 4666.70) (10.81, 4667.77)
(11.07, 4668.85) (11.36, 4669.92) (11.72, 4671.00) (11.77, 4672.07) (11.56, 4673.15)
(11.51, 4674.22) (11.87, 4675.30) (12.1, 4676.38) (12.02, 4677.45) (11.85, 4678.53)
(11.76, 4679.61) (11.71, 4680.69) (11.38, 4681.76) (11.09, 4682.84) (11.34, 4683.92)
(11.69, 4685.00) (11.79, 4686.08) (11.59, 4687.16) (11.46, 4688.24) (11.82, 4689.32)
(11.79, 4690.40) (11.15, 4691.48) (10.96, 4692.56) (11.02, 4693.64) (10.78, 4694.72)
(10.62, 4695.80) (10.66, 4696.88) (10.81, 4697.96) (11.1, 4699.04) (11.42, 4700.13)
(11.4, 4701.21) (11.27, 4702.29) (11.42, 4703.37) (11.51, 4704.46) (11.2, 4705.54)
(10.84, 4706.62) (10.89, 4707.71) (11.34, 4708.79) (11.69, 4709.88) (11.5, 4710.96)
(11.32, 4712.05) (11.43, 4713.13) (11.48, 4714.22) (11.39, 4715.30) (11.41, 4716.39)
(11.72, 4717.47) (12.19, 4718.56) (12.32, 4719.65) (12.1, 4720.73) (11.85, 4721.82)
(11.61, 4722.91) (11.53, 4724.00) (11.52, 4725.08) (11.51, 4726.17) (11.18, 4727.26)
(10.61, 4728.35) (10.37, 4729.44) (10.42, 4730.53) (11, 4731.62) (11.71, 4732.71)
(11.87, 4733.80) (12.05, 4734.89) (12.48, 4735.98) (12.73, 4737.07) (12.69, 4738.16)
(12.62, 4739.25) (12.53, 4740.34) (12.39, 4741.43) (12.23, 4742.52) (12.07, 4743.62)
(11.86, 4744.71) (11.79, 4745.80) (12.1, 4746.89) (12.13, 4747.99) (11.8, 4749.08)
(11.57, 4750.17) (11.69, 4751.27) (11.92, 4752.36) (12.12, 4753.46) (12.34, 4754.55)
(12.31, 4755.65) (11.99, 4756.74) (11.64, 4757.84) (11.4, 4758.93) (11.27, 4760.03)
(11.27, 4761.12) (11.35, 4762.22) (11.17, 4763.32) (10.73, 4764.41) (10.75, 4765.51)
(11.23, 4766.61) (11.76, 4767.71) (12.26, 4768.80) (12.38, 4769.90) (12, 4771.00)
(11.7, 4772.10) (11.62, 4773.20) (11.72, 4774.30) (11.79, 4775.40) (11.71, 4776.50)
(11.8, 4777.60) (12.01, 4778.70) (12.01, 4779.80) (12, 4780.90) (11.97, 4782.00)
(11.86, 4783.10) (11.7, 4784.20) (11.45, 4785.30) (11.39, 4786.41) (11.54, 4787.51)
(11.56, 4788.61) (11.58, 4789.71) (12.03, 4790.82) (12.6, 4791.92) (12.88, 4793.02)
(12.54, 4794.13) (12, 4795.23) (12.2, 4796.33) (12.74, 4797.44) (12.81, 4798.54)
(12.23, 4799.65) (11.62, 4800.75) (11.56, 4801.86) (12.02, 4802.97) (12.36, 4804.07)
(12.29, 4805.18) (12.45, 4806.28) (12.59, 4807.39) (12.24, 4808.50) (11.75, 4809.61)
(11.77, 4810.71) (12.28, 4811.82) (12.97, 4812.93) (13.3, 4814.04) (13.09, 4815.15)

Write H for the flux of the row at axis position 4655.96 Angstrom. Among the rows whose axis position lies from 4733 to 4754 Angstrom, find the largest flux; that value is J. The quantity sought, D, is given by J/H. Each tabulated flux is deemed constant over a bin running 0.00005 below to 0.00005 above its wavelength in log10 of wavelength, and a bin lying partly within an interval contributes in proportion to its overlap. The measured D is 1.11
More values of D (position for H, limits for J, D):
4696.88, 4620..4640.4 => 1.23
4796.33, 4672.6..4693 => 0.99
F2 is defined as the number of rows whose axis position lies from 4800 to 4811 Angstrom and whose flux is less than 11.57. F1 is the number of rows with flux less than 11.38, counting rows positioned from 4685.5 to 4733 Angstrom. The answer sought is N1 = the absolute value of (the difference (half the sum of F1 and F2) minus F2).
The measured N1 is 9.0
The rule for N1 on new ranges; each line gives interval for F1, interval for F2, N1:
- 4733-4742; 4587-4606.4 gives 2.0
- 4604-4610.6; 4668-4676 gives 2.0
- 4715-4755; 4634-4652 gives 5.0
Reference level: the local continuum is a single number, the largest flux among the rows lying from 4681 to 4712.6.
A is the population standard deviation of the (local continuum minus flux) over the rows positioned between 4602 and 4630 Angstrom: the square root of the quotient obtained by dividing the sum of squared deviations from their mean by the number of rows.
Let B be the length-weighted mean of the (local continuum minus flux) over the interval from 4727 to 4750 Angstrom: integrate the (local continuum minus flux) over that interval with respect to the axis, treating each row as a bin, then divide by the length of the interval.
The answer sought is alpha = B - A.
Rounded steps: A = 0.42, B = 0.0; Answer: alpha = -0.4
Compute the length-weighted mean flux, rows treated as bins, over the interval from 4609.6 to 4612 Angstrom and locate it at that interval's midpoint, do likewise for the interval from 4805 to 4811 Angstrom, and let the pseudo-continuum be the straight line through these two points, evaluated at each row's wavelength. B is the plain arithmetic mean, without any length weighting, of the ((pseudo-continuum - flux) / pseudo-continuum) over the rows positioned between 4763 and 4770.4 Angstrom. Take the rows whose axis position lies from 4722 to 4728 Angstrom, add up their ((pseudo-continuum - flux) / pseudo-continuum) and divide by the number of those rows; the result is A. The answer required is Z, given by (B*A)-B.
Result -0.06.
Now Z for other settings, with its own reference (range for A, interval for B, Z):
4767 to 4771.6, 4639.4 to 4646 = -0.10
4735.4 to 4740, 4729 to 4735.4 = -0.09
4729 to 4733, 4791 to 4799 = 0.02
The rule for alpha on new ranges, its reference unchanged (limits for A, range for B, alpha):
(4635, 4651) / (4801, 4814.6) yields -0.7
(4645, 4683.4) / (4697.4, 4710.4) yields 0.2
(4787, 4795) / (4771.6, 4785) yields -0.5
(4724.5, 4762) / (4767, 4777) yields -0.7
